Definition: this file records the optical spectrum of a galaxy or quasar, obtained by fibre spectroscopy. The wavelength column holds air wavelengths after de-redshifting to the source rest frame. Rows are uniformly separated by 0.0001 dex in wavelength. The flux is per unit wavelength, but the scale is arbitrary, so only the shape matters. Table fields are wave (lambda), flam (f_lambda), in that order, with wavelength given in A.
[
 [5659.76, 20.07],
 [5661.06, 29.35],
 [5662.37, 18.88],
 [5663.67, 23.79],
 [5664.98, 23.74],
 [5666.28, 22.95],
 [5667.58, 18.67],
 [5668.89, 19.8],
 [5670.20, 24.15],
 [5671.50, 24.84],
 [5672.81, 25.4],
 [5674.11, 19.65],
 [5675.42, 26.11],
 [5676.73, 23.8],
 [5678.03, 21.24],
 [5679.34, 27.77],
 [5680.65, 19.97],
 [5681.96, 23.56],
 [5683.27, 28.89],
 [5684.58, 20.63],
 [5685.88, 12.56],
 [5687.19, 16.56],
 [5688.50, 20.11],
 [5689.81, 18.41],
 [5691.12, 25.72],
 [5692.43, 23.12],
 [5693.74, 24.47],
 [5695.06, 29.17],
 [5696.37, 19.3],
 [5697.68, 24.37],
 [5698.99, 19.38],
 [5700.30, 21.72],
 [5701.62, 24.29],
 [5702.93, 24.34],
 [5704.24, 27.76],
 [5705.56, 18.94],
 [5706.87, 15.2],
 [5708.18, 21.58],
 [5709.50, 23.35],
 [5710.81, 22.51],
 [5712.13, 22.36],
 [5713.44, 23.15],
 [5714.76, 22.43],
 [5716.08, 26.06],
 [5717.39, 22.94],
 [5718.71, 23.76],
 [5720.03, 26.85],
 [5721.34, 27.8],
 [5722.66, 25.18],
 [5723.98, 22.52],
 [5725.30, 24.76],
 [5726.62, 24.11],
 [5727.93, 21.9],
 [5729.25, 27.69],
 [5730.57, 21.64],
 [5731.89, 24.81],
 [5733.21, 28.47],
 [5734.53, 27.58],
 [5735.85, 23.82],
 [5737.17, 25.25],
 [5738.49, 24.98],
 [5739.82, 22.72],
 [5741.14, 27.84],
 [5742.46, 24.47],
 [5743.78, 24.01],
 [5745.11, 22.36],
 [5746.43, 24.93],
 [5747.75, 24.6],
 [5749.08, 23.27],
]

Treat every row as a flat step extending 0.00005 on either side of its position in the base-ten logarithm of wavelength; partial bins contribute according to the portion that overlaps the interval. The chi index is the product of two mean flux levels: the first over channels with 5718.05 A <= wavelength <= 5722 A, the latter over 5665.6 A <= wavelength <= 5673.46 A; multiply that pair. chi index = 592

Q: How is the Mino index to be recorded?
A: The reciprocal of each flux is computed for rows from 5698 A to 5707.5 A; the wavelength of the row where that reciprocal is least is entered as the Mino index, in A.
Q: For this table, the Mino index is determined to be 5704.24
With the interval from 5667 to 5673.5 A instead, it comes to 5672.81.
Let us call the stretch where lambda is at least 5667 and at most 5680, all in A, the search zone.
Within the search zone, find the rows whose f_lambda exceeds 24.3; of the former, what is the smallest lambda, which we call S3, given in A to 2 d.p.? 5671.50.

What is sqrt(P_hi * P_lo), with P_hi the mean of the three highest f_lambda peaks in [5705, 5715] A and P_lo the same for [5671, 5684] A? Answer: 25.2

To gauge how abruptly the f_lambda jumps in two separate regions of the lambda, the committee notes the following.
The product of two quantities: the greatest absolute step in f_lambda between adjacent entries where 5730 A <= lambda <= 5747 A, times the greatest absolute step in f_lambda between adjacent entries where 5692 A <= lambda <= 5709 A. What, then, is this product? 51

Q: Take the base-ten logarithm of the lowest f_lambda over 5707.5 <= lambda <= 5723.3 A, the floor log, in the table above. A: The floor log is 1.33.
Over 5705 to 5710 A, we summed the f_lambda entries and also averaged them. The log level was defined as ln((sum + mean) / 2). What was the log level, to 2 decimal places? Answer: 3.90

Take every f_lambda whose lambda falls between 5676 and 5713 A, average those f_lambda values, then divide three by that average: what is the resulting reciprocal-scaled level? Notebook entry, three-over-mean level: 0.135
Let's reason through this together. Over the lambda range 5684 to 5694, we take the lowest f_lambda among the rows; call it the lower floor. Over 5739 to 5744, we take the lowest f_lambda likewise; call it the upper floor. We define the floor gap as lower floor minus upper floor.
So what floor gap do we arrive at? -10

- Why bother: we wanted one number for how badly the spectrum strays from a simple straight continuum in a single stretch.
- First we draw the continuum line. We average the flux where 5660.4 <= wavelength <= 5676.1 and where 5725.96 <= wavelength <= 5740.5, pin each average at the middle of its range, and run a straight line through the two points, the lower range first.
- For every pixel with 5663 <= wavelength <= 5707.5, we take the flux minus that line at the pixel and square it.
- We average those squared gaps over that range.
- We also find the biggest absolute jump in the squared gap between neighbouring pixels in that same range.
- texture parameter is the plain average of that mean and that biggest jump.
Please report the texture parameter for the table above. 64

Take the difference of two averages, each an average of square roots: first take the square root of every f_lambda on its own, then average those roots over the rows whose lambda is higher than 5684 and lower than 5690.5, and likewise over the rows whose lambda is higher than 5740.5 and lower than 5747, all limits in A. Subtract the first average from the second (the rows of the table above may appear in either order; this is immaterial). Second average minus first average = 0.78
